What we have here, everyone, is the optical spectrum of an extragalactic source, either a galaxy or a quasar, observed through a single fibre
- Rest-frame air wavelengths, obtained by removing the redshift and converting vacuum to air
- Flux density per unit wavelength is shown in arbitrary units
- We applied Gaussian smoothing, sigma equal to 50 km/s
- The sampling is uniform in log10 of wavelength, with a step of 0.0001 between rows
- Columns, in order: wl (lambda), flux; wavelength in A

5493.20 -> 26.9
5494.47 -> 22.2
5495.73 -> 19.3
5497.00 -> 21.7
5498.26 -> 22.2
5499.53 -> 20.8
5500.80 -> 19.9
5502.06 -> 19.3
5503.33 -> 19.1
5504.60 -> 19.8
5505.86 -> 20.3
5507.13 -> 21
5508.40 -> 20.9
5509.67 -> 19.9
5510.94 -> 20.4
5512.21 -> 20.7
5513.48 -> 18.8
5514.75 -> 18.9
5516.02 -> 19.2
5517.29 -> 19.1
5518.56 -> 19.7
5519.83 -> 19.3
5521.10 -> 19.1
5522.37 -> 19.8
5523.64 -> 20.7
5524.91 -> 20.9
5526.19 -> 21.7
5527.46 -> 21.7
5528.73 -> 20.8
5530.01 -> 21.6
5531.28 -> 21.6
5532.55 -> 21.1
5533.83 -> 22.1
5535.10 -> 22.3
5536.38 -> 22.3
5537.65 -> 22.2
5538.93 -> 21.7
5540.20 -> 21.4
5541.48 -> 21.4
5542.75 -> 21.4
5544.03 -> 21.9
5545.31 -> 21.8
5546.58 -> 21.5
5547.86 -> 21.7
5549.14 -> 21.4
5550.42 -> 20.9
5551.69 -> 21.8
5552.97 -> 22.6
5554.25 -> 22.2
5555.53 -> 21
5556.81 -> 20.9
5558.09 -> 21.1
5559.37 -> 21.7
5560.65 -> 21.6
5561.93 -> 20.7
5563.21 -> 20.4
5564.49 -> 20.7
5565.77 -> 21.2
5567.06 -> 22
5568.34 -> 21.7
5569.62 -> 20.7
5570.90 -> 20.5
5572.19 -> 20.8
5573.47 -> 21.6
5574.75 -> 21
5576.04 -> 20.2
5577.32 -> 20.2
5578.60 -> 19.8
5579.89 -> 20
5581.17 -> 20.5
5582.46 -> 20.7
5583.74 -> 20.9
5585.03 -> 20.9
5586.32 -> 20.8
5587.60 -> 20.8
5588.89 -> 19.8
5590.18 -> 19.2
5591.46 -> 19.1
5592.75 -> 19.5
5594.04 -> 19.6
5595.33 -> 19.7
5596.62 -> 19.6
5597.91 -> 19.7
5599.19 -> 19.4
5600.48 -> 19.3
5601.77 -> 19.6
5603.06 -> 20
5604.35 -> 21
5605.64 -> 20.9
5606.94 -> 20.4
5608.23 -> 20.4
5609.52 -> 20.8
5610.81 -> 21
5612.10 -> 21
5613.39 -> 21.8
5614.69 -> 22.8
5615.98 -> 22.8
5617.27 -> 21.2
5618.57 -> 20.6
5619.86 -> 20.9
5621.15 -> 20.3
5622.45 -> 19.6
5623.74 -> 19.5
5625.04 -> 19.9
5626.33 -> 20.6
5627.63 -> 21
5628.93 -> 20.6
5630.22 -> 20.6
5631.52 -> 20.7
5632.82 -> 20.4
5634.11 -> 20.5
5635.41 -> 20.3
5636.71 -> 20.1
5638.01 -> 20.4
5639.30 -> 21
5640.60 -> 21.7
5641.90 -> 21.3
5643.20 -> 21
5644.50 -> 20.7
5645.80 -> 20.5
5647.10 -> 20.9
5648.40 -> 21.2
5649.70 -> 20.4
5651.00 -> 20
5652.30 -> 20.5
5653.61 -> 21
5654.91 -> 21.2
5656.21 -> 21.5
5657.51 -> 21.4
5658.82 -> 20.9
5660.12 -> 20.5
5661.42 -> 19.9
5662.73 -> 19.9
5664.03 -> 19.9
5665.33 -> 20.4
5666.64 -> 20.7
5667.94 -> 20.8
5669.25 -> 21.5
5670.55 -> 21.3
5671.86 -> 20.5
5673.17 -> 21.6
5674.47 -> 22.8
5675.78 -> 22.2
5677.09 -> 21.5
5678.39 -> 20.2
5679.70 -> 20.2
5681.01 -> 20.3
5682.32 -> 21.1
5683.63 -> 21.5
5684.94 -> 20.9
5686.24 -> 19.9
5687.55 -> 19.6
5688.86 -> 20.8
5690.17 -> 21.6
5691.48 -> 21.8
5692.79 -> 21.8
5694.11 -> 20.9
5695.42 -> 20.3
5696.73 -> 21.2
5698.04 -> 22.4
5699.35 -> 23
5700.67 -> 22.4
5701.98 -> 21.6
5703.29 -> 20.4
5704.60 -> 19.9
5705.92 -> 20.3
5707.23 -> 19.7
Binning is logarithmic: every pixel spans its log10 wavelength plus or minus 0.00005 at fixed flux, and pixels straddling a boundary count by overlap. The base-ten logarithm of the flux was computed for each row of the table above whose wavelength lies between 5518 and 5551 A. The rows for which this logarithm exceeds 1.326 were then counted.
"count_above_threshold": 17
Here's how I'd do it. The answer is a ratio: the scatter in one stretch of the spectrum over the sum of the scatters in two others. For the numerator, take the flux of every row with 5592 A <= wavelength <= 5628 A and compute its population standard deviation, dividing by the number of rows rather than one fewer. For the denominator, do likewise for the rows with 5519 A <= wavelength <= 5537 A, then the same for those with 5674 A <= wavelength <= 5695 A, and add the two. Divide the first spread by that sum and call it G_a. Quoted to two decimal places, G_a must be 0.50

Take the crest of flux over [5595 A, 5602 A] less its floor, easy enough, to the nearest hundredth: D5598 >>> 0.40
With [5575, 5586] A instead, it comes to 1.10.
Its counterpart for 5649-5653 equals 0.50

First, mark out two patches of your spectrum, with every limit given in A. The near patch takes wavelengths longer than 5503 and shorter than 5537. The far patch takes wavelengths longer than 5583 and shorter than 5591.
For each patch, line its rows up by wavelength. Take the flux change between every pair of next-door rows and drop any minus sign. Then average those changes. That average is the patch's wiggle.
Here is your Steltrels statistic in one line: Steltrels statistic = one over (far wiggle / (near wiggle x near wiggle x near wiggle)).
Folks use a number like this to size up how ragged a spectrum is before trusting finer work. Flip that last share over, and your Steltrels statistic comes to 0.40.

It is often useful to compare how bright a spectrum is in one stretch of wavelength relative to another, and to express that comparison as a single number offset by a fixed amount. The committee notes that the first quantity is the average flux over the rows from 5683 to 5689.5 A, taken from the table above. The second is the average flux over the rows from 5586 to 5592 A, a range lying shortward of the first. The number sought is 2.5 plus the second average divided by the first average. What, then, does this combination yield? 3.47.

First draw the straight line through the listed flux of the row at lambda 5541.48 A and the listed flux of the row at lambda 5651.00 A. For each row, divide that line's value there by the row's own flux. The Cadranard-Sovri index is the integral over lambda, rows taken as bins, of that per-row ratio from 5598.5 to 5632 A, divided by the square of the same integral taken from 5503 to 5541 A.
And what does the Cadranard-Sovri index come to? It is 0.021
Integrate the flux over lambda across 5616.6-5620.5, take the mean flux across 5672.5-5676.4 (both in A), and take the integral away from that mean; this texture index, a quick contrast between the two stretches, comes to -59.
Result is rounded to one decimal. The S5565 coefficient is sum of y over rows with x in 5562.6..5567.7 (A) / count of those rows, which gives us 21.1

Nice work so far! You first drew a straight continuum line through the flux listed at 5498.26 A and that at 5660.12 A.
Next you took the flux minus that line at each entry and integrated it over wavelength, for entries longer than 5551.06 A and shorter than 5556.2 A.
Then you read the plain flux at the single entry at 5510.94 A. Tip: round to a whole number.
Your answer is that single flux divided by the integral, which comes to 14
